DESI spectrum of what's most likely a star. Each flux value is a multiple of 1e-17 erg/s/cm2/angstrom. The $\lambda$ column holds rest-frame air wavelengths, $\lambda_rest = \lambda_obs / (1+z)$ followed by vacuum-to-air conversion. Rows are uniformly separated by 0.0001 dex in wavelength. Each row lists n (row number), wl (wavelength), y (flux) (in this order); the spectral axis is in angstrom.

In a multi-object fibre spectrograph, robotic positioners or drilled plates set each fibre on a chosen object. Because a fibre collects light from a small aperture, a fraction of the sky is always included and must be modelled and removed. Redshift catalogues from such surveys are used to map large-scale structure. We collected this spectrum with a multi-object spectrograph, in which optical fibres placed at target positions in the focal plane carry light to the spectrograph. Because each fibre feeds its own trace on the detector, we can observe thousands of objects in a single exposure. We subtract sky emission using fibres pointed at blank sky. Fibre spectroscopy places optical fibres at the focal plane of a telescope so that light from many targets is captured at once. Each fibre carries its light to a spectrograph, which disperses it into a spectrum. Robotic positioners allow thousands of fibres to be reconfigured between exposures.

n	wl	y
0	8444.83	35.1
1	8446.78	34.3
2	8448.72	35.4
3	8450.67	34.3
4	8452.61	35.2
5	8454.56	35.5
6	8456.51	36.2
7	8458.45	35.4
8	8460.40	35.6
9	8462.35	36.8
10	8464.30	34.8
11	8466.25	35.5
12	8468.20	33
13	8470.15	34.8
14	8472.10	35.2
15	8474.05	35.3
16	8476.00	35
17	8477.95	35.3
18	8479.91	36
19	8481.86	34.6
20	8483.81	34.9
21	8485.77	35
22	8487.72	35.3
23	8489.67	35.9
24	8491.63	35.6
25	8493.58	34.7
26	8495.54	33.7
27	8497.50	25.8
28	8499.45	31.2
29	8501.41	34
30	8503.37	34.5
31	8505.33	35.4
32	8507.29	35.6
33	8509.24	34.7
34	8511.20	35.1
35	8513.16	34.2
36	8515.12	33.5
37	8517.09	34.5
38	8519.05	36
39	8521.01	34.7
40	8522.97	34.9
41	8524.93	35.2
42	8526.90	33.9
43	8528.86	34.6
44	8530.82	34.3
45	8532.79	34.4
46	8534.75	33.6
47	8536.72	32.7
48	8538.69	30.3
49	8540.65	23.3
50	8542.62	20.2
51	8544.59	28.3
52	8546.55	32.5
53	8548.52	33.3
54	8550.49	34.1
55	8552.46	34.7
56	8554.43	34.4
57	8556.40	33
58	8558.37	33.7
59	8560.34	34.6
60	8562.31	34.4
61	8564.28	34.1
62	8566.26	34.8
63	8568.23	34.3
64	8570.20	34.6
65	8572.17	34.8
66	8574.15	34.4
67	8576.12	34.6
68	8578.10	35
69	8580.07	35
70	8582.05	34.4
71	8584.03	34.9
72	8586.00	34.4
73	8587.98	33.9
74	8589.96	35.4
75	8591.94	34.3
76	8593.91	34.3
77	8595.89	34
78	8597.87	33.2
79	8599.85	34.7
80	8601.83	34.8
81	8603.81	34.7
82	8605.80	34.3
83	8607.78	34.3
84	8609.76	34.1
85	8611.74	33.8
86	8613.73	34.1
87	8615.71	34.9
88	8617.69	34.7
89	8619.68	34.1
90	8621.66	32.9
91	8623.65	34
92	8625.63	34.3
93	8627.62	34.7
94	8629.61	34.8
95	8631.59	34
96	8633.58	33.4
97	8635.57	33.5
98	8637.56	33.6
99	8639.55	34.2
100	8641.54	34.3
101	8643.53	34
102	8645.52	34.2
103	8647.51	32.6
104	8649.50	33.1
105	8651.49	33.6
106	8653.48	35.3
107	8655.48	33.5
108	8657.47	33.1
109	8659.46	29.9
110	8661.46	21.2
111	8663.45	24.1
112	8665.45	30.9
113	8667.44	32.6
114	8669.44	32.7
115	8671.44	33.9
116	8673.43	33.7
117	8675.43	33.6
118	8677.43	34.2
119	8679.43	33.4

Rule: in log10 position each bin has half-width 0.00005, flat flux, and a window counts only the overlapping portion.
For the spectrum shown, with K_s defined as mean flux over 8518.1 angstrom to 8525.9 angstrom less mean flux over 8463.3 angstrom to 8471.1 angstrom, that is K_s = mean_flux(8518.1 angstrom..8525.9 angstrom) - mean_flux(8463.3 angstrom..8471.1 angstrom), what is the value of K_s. 0.7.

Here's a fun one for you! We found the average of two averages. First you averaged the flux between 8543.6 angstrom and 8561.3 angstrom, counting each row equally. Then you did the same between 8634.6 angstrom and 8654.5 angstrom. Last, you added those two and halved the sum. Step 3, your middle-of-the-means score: 33.5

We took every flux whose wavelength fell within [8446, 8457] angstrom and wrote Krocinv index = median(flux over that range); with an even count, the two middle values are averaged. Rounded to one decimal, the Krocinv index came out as 35.3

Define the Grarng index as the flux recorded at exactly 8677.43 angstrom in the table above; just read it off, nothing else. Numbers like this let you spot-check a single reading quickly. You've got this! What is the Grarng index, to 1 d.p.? 34.2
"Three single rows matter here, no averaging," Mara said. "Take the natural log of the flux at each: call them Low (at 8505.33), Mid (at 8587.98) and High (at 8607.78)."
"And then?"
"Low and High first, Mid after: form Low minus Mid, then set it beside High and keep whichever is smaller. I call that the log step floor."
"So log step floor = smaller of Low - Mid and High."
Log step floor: 0.043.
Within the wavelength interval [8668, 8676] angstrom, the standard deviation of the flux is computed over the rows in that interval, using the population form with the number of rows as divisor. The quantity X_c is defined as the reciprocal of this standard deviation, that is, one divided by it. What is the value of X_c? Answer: 2.2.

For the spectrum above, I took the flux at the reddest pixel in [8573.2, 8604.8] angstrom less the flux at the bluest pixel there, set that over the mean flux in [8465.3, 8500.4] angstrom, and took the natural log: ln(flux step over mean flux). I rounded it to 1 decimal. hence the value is -4.7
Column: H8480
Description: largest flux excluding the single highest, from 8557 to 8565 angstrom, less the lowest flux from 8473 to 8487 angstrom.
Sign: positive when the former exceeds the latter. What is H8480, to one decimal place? -0.2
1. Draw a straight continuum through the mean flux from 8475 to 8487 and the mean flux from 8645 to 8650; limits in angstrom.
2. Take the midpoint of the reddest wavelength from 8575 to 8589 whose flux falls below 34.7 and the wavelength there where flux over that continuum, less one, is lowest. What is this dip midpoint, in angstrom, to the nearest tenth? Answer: 8588.0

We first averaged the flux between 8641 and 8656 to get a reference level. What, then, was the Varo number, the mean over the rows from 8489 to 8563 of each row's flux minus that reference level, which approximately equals -0.7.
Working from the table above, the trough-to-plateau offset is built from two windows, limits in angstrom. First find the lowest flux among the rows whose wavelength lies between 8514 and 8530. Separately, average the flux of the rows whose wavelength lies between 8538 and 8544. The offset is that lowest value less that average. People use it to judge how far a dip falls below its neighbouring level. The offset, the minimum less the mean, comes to 8.9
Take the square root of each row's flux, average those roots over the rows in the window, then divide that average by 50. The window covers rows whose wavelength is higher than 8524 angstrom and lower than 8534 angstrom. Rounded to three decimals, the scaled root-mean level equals 0.117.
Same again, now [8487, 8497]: 0.118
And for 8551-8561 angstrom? 0.117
